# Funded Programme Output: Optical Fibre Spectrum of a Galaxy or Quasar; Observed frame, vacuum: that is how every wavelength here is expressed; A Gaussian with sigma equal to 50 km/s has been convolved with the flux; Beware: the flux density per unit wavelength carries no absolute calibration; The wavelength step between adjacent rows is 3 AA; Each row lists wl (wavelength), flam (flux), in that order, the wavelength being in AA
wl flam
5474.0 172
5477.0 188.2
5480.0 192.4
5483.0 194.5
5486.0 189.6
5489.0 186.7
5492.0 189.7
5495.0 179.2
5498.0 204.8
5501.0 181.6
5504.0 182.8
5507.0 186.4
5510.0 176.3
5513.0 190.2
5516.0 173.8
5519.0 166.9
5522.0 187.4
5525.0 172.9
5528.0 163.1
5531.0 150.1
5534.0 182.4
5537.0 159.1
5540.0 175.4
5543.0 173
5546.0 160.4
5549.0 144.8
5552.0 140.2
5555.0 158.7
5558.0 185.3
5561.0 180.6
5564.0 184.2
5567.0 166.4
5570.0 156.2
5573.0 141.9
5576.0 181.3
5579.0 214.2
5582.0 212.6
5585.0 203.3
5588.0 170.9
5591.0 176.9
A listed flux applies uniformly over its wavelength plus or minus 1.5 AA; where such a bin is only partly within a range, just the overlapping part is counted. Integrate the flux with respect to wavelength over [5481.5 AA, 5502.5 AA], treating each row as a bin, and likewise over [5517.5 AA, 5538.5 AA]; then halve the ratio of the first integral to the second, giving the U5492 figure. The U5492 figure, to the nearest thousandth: 0.561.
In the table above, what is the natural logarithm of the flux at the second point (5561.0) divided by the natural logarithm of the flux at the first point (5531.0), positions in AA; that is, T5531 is 1.04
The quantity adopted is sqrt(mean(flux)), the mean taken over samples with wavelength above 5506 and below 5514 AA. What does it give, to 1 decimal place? 13.6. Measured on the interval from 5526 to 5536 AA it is 12.9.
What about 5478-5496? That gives 13.7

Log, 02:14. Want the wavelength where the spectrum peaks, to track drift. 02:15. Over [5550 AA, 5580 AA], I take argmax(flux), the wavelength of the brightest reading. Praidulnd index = 5579.0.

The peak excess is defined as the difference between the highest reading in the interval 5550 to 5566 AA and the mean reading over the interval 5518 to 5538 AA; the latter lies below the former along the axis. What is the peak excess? 16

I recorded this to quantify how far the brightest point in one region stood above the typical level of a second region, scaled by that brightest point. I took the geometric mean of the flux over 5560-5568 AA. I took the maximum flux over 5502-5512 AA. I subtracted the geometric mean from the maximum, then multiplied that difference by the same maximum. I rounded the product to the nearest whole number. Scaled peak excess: 1771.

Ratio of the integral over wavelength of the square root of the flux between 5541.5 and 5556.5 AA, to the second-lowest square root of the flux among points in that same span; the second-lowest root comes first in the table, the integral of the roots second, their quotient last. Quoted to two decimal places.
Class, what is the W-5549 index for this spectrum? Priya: 15.53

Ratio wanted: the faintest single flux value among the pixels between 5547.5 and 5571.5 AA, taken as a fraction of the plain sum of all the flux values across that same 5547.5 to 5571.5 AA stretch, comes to 0.107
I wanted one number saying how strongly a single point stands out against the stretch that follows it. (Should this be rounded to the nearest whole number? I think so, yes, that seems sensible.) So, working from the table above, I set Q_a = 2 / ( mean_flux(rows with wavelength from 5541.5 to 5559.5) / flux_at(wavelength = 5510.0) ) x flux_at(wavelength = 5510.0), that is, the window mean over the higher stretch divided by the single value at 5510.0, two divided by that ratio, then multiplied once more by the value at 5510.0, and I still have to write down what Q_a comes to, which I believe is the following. 388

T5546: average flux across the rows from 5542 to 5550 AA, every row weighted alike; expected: 159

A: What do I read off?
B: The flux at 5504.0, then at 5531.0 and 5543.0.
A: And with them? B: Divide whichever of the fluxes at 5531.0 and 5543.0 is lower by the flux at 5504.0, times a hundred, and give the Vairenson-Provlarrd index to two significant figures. 82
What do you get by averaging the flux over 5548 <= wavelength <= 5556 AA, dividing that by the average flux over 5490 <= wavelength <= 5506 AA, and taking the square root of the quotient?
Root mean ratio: 0.89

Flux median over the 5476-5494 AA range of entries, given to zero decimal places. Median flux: 190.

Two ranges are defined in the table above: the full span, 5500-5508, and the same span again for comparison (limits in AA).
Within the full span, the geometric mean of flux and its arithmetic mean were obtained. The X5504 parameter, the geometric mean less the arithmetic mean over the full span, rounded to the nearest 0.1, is 0.0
